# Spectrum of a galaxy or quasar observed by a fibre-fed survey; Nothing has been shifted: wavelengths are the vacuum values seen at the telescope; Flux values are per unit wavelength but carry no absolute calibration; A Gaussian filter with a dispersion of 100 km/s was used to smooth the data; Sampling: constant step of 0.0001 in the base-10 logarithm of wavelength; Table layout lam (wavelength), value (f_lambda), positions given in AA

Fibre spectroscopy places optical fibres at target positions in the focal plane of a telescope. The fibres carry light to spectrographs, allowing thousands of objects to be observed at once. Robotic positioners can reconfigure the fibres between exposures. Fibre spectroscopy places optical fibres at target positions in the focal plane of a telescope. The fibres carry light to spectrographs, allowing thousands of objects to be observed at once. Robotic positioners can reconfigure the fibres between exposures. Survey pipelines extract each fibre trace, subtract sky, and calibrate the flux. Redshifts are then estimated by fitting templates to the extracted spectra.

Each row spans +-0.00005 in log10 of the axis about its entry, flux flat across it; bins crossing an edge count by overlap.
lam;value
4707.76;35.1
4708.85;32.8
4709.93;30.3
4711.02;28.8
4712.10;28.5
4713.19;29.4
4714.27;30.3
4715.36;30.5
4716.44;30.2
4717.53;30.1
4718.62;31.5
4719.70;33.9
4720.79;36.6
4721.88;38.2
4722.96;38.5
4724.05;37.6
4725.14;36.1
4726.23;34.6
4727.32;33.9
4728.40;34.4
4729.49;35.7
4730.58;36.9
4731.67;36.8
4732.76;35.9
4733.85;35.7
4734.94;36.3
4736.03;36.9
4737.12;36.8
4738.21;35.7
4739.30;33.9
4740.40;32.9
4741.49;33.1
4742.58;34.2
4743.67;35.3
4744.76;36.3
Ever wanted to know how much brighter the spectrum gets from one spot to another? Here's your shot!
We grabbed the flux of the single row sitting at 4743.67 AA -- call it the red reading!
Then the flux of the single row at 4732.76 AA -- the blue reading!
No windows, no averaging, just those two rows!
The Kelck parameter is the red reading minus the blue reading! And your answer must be -1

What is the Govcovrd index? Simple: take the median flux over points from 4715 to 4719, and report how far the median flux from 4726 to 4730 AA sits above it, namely 4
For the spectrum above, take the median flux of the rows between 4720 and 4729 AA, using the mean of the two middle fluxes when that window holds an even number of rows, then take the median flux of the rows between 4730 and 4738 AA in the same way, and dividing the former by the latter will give 0.99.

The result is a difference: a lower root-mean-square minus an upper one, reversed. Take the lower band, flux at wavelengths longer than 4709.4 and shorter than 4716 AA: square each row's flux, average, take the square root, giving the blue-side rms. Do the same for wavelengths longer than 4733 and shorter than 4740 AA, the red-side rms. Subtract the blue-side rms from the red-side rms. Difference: 6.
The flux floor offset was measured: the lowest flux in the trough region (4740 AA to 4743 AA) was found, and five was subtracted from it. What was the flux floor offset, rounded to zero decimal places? 28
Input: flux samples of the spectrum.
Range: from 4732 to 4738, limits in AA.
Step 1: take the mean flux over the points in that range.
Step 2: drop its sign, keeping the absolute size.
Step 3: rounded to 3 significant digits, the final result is 36.3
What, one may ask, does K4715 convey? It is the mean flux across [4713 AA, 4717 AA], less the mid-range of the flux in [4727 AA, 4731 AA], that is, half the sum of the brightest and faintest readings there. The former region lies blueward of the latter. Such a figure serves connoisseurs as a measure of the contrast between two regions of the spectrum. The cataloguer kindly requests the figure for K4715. -5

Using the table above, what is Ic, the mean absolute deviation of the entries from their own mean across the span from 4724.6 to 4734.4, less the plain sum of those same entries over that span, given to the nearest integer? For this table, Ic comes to -319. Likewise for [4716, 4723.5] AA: -236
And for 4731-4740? -287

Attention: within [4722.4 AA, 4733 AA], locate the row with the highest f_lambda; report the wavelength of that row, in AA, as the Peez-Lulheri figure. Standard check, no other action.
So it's 4722.96 AA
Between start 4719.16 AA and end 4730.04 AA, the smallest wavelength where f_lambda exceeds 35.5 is 4720.79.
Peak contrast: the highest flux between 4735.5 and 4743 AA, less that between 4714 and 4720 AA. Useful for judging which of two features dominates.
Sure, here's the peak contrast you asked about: 3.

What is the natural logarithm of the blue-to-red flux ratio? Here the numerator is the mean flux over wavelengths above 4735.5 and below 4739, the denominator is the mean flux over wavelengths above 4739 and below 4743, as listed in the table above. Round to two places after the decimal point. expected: 0.08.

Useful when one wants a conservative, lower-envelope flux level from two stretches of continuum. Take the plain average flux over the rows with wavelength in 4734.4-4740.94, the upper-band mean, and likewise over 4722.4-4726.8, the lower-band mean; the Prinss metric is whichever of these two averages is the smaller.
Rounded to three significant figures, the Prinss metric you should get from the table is 35.4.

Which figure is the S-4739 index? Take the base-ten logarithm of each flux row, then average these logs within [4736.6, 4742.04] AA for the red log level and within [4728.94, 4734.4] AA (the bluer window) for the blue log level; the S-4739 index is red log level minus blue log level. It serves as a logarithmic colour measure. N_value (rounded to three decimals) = -0.022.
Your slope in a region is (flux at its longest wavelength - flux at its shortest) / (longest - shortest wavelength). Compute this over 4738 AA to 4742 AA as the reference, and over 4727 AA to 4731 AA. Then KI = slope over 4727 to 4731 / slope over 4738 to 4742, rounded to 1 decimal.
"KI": -1.2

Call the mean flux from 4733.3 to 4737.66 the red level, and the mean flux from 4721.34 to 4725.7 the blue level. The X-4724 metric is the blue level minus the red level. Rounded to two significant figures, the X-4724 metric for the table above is 1.2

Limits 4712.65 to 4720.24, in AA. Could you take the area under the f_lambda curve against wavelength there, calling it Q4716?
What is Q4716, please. 234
